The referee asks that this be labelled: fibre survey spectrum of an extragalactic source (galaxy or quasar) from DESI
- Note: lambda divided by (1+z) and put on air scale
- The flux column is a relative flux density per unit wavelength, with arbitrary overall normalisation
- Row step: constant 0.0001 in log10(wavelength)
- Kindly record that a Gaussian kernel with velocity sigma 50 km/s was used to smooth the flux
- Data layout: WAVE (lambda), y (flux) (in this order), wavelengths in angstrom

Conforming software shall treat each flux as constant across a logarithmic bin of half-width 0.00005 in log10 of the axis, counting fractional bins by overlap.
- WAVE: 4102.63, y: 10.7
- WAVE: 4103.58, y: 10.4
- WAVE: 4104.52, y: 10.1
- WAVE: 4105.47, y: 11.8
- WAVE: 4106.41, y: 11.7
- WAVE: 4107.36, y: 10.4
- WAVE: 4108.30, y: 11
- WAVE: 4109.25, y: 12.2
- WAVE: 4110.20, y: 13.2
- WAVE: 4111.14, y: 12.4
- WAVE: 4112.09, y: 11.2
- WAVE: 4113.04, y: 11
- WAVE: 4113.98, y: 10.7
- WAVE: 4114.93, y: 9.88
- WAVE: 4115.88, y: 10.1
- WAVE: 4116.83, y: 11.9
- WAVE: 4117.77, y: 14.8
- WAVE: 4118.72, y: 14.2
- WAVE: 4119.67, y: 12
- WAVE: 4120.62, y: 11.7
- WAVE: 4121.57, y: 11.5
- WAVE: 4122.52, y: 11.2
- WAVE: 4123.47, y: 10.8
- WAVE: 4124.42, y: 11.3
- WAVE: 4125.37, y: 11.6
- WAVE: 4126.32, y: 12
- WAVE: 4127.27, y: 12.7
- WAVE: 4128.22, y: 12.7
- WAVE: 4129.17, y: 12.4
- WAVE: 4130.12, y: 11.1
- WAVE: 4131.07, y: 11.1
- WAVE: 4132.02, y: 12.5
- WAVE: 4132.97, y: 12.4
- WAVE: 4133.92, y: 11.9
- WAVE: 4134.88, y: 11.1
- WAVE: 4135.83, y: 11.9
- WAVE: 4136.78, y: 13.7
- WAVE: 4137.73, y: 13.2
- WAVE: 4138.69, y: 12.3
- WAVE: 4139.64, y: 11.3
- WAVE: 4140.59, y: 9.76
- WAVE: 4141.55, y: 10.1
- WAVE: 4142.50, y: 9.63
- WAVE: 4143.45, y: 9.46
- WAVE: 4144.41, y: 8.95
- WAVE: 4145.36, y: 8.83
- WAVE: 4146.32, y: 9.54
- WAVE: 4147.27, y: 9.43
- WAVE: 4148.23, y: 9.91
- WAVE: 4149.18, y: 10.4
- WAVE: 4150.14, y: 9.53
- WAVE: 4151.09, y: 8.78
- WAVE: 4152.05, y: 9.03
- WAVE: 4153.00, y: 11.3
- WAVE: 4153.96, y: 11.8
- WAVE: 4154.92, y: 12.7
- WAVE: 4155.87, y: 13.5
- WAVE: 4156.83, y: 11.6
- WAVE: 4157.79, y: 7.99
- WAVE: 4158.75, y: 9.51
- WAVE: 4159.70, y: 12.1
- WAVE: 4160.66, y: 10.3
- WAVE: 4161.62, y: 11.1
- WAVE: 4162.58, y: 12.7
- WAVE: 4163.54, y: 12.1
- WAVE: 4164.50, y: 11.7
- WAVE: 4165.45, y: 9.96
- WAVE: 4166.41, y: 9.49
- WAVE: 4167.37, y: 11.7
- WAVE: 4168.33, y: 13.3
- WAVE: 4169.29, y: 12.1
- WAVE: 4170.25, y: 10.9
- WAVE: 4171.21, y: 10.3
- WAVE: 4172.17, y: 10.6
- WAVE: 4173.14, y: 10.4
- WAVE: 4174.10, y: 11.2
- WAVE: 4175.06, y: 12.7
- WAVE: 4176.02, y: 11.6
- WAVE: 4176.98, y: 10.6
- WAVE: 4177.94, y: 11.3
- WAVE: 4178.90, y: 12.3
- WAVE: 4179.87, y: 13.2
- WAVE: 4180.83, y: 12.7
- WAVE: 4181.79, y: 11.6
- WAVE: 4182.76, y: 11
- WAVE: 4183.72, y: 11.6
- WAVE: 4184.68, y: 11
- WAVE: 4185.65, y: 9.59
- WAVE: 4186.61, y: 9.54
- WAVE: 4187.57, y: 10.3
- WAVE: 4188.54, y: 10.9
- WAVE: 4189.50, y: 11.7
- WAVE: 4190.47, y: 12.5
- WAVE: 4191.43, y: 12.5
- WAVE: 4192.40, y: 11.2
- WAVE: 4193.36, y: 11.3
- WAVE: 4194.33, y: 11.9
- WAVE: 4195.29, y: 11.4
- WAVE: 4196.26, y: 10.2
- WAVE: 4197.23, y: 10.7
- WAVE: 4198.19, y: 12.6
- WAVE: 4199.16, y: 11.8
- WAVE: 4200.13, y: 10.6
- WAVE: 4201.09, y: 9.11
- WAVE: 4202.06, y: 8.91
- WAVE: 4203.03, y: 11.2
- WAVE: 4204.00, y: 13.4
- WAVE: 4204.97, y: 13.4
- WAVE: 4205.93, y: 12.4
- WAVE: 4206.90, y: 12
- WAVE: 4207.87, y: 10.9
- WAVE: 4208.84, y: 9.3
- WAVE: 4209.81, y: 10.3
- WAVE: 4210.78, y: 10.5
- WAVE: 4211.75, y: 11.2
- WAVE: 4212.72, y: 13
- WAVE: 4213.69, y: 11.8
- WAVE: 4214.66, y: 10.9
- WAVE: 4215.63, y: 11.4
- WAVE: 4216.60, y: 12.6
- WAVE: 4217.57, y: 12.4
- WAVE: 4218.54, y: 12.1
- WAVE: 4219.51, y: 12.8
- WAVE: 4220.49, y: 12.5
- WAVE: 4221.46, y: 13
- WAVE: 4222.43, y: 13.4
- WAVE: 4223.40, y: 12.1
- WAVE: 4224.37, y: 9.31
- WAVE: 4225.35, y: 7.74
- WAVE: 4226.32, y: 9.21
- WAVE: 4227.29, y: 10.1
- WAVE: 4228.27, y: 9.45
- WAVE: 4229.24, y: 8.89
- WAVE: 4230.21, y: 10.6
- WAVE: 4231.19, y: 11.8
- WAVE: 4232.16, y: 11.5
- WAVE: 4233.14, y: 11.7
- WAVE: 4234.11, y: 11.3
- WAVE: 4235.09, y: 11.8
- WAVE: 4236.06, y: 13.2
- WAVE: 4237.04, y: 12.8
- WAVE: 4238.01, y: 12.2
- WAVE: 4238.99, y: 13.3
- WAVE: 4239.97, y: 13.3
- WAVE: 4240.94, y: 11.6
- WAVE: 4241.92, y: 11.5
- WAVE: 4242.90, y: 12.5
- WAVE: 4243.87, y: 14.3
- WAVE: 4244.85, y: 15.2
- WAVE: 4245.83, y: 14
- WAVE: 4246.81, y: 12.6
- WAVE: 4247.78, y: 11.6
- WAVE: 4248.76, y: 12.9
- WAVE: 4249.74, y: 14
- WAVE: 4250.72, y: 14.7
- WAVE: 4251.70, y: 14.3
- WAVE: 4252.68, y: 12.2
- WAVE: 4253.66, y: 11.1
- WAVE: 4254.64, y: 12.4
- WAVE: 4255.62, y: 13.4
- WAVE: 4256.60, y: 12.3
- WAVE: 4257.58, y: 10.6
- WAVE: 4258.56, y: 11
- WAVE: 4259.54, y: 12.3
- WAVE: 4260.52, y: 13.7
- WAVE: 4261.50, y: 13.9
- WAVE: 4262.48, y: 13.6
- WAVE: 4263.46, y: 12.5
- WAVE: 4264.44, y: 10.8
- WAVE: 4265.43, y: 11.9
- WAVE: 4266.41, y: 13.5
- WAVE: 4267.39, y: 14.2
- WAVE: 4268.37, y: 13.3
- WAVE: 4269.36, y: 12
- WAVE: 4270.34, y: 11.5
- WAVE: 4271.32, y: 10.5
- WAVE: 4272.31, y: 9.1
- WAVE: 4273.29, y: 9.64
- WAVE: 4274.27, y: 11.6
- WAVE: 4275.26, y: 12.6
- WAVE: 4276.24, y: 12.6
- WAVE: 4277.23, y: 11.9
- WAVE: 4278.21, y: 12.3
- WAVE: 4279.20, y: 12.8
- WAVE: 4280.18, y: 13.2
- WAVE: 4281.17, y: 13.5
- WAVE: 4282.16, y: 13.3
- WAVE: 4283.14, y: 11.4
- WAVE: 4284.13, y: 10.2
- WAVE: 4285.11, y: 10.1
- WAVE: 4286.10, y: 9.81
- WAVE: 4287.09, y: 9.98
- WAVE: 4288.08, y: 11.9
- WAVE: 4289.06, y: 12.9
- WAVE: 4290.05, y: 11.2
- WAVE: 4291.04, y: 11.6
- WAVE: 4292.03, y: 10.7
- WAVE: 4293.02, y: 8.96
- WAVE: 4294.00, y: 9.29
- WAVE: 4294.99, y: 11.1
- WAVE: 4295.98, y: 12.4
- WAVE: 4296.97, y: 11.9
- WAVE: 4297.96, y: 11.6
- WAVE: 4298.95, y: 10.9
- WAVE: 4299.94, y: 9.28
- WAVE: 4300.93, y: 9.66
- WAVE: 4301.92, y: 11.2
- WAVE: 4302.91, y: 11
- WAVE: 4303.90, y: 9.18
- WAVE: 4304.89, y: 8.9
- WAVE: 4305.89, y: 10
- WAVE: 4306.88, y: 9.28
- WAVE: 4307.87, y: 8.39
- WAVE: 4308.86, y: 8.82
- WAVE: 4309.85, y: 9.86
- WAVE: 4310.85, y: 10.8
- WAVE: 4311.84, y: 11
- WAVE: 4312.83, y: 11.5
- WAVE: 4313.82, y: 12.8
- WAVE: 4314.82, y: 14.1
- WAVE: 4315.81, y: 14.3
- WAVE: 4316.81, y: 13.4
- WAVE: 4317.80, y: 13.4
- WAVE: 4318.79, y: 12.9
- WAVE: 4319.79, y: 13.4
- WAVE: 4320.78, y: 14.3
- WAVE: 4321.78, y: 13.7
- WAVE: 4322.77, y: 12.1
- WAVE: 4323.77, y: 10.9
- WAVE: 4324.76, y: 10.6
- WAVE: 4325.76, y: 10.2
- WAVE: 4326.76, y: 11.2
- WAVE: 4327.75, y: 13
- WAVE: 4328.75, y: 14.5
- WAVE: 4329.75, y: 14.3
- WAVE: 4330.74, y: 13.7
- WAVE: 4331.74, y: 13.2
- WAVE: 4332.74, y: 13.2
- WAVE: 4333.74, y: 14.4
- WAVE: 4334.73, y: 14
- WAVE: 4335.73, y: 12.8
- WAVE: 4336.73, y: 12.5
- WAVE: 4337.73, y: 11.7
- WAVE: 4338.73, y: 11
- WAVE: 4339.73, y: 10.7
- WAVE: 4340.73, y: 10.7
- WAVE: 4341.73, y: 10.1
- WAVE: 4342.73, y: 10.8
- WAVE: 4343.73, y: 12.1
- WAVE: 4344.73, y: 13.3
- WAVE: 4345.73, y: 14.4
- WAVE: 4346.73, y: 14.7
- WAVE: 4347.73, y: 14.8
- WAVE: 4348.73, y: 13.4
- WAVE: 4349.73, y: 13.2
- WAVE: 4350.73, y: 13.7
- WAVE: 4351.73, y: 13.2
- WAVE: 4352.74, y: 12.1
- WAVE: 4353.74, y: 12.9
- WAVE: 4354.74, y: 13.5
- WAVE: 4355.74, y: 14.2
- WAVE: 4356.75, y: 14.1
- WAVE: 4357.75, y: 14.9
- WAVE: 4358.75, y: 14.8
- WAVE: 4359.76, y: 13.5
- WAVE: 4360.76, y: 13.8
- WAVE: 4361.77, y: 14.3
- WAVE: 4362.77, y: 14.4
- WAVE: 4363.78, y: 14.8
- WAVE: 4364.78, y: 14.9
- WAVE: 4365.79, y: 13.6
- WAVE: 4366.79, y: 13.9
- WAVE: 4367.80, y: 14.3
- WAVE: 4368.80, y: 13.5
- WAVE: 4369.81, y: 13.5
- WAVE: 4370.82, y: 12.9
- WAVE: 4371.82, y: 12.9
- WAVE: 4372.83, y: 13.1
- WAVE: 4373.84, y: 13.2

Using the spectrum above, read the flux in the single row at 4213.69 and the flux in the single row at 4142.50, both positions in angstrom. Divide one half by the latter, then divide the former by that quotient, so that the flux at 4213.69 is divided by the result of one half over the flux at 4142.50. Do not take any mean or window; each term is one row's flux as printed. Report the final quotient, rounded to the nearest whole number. 227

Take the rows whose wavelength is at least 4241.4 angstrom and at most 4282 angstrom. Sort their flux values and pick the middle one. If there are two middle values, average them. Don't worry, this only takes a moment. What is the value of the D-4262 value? 12.5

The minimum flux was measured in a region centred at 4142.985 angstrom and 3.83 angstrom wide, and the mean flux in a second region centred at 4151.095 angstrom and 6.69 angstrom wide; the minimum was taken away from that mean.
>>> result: 1.2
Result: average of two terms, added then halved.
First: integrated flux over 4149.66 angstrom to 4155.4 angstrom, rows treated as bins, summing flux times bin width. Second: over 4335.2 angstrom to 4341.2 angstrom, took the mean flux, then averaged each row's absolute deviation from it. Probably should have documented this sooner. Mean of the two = 30.6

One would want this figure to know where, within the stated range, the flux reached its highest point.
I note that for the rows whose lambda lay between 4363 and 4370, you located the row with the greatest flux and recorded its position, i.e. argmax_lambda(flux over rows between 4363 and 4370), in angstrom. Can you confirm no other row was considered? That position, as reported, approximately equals 4364.78 angstrom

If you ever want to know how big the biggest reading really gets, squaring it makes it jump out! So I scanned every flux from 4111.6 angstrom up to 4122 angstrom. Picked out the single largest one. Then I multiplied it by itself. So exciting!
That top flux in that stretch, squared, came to 219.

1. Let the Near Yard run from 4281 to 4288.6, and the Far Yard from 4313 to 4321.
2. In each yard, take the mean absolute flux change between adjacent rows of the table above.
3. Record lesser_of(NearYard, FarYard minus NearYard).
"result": -0.21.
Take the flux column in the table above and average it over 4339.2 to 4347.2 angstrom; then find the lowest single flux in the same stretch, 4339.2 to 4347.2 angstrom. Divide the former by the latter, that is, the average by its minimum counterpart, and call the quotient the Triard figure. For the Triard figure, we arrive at 1.20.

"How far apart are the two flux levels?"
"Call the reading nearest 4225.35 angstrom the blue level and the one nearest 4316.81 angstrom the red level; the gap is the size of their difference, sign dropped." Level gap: 5.7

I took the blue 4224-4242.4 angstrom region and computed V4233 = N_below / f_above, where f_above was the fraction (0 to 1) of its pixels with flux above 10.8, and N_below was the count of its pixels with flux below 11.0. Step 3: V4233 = 11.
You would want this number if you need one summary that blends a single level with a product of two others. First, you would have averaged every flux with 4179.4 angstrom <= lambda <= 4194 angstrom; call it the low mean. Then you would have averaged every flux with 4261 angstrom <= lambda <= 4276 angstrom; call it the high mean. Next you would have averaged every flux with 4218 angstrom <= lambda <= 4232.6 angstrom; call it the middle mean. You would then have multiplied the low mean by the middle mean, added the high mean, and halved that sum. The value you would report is 68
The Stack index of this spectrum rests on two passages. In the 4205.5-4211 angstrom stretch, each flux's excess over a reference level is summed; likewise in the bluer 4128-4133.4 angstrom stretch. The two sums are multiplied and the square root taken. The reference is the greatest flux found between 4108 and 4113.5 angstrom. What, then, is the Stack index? 10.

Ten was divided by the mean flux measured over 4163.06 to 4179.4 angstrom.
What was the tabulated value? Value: 0.88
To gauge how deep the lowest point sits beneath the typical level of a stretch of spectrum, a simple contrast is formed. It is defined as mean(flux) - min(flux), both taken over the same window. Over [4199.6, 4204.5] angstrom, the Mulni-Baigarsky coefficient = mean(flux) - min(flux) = 1.7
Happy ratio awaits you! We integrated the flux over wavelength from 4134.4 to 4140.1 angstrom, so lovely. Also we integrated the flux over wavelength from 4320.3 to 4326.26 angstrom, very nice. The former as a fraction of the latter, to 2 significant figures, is 0.98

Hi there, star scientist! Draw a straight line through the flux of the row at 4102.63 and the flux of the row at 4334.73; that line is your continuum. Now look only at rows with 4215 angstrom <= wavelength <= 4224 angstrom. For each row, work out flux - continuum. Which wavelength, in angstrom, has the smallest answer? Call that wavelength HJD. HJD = 4215.63 angstrom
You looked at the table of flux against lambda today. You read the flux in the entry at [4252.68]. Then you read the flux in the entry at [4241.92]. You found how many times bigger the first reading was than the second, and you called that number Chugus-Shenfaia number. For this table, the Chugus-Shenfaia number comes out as 1.06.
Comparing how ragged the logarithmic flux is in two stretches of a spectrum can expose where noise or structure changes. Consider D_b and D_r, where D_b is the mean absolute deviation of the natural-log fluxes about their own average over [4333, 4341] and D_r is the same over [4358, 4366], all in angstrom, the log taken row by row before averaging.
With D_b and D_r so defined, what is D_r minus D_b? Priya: -0.06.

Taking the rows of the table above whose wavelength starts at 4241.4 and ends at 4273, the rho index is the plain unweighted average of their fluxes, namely 12.6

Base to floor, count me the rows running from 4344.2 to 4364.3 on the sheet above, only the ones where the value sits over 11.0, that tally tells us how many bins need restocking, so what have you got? 20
